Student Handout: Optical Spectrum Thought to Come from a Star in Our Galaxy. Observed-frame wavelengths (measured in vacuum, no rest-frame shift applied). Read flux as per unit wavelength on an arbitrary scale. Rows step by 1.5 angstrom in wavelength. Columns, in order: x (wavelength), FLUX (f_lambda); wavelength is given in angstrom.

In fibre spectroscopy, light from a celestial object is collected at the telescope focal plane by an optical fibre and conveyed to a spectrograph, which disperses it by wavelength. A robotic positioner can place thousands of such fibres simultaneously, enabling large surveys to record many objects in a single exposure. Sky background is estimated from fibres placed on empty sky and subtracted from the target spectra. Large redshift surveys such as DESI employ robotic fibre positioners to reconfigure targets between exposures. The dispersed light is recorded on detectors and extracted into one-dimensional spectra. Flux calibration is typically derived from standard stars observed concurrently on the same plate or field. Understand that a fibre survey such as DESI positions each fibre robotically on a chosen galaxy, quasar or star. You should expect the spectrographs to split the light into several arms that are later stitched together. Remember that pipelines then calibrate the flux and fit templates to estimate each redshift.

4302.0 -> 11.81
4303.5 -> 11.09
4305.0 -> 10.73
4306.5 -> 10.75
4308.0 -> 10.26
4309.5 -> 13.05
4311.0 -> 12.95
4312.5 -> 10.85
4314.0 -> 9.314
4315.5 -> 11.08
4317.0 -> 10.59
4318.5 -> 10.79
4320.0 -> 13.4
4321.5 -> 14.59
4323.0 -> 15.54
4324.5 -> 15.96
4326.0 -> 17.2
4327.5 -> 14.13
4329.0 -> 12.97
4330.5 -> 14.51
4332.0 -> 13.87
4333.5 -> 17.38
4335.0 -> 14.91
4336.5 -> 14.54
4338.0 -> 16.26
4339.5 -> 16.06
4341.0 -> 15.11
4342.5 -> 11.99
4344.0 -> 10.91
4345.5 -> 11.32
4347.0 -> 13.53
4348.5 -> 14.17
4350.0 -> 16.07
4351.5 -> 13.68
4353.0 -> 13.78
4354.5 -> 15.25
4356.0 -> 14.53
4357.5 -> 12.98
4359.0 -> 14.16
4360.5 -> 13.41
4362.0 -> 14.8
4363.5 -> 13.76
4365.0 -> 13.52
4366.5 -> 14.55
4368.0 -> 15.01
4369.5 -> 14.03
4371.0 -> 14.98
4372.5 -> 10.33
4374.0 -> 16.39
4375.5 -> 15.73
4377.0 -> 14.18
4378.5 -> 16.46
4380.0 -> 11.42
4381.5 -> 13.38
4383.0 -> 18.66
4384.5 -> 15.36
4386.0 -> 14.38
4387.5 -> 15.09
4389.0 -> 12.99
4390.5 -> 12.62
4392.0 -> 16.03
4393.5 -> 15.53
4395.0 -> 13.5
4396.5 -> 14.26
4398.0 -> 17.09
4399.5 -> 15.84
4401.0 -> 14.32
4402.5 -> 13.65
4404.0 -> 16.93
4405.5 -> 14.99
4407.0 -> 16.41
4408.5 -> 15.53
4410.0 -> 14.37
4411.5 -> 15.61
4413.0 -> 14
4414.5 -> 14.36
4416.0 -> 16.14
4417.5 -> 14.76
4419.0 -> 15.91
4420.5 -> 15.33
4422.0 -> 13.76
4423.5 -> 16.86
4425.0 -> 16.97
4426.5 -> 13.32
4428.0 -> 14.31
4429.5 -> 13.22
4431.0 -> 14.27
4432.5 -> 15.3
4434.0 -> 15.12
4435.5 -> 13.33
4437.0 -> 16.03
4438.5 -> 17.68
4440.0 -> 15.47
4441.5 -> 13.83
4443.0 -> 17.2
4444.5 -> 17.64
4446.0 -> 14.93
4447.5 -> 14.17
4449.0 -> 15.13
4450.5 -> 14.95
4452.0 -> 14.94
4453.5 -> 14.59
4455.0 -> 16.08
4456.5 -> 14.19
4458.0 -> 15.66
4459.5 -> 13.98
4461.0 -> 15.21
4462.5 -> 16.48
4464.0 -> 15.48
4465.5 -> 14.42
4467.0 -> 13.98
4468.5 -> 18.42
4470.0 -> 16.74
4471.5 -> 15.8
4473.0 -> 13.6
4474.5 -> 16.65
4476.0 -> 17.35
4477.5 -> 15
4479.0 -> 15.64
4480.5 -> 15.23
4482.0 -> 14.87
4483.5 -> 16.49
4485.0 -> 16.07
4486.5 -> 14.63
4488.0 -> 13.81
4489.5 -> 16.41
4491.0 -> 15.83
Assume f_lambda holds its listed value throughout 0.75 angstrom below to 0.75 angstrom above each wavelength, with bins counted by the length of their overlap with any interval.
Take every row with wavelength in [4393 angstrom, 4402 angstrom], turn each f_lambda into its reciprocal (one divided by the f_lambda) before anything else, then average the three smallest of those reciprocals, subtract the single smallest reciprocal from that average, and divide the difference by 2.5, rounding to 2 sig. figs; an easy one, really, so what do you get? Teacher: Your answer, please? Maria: 0.0014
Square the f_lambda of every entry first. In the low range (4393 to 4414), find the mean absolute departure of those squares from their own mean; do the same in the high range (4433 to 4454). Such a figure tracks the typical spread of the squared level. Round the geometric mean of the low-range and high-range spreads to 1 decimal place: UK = 31.3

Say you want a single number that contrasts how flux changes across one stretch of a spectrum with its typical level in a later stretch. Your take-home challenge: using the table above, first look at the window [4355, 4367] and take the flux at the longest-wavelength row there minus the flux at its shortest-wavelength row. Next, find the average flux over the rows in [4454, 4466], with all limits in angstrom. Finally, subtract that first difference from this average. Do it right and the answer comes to 15.2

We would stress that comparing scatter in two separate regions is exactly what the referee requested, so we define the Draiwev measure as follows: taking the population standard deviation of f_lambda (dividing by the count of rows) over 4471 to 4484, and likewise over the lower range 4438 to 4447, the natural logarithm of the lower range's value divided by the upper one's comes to 0.33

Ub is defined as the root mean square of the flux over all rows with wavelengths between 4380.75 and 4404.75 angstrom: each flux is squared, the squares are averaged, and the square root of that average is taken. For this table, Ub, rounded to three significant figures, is 15.1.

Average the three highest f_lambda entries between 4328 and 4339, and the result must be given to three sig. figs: 16.2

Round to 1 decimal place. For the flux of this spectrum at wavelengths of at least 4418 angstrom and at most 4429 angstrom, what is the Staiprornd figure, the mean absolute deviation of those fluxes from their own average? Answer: 1.2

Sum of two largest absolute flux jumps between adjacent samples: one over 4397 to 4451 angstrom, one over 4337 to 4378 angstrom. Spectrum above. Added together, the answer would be 9.7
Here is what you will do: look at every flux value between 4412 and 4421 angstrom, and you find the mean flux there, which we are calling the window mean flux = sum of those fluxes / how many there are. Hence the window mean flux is 15.1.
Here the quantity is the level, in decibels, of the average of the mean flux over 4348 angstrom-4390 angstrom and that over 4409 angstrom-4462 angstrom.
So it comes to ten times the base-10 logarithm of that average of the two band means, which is 11.7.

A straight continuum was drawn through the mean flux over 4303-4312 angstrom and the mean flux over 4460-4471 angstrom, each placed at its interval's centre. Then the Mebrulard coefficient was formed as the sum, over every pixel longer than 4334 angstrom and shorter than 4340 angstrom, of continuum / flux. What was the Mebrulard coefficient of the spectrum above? 3.19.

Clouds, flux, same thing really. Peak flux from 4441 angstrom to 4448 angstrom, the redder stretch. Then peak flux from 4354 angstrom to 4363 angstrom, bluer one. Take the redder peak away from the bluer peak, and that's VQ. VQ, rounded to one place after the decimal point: -2.4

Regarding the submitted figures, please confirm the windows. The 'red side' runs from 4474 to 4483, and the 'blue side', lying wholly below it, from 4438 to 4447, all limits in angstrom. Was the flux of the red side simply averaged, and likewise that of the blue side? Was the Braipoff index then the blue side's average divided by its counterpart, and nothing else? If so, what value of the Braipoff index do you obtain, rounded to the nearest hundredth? 1.02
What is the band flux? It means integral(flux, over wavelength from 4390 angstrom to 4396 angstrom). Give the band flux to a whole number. 87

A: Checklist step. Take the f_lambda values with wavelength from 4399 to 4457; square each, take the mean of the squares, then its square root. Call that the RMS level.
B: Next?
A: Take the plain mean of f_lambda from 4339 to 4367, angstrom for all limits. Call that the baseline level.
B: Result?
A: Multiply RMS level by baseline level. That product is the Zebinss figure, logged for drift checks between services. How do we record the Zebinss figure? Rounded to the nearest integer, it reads 211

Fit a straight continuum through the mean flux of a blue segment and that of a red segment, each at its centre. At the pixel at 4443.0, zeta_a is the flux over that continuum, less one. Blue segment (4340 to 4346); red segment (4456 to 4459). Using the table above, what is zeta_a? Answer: 0.178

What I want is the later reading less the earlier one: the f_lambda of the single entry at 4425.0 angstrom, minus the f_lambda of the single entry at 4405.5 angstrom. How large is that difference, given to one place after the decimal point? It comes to 2.0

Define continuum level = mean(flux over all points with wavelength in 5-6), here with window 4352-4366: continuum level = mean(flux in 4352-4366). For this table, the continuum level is 14.0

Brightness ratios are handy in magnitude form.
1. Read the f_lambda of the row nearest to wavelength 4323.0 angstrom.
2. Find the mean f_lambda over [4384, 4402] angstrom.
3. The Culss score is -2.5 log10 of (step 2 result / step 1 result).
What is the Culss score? 0.1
